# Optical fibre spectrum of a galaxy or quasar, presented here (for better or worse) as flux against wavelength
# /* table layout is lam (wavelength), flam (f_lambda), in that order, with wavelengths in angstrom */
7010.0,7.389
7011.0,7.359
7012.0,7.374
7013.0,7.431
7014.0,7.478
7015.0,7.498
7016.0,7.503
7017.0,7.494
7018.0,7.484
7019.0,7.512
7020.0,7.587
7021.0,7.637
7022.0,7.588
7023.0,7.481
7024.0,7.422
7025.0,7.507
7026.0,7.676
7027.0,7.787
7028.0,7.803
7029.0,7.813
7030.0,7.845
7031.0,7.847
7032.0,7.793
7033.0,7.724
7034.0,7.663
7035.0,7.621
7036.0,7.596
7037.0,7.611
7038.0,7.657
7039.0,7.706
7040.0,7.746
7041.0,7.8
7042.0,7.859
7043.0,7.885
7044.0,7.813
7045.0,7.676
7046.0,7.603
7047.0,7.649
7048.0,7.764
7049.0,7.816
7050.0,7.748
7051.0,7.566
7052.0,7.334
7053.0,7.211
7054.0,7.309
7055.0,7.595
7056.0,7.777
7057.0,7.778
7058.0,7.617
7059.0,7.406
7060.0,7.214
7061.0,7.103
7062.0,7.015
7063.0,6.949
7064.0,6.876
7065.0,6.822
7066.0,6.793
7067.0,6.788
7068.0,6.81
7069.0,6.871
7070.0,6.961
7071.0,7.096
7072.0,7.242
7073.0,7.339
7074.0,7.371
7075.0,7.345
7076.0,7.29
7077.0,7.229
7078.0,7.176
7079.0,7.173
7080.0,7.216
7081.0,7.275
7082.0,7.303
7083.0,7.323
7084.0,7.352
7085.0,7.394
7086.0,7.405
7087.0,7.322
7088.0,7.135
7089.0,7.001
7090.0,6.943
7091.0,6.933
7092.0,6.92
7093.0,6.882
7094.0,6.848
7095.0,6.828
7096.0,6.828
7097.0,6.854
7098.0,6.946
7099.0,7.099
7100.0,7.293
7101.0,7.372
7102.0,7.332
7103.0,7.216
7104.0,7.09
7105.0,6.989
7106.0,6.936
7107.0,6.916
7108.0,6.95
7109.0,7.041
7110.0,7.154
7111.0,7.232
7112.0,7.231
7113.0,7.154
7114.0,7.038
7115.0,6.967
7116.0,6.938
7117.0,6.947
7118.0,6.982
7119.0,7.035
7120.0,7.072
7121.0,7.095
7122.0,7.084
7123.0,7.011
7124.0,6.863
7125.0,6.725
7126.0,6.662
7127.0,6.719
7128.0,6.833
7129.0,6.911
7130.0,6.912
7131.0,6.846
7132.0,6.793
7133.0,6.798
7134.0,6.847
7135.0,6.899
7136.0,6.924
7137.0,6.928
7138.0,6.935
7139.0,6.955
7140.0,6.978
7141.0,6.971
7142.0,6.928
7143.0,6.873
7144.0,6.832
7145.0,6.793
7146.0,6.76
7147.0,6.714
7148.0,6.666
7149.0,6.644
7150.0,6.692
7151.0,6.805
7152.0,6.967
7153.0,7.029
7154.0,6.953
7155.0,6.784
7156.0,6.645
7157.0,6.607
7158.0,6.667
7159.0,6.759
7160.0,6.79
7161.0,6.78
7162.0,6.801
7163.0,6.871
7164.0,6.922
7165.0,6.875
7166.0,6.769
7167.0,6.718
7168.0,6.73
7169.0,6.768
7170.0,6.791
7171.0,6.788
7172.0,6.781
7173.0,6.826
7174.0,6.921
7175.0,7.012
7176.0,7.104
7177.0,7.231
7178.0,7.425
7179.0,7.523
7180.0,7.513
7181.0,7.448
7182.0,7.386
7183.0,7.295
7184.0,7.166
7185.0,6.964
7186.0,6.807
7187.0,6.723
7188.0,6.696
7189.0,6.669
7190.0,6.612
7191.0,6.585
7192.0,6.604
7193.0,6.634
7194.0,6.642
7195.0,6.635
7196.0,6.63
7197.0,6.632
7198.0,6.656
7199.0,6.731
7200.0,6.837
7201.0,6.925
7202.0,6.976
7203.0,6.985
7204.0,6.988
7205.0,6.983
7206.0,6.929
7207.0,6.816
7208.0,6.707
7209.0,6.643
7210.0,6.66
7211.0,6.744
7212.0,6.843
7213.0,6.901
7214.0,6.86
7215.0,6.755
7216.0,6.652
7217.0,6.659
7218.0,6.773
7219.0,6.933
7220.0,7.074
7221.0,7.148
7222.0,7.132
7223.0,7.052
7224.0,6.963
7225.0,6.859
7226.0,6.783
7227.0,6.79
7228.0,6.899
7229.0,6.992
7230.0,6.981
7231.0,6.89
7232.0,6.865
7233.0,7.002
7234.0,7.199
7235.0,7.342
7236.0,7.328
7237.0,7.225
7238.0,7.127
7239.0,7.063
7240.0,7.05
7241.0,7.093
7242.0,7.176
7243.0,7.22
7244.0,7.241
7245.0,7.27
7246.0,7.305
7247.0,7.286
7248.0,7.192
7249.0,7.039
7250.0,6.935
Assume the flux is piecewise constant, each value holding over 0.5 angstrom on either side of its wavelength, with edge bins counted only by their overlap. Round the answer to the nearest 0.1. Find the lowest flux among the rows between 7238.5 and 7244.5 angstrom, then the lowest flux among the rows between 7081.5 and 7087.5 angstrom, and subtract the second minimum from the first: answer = -0.3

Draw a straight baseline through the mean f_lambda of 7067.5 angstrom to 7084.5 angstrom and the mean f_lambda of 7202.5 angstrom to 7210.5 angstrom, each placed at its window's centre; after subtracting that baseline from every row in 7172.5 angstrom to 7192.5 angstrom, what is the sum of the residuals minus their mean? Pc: 2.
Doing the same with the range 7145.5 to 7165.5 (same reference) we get -4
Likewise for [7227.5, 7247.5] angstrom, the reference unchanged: 7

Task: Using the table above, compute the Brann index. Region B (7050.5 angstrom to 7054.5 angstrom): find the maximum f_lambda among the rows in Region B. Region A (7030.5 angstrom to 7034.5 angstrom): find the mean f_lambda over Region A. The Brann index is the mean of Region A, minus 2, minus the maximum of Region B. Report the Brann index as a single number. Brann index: -1.81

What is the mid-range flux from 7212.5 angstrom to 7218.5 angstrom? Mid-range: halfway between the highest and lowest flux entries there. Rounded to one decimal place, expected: 6.8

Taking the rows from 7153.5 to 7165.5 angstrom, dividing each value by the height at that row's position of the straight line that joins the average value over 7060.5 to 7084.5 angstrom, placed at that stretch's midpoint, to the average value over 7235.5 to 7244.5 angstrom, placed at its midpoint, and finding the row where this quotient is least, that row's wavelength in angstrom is 7157.0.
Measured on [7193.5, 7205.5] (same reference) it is 7196.0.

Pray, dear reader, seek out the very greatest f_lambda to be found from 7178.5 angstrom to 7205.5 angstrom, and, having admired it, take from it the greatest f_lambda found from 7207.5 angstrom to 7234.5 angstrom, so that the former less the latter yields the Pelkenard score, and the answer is 0.3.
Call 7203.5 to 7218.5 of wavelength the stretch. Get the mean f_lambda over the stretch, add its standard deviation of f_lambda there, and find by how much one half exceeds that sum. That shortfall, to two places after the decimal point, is -6.41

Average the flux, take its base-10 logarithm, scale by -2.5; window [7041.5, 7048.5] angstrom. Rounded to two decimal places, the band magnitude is -2.22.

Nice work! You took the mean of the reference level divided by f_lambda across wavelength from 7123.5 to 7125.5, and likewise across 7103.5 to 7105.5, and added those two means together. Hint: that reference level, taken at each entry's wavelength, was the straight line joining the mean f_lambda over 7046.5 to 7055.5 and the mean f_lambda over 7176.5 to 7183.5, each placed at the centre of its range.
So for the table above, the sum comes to 2.16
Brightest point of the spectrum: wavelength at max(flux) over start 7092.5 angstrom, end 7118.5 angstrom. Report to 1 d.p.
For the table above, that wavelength 7101.0 angstrom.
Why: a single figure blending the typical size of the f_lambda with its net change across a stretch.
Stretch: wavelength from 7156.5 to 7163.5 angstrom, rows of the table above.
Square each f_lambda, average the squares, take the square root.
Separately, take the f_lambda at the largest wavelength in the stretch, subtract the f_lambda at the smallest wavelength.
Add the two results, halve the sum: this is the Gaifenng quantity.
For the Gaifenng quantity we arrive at 3.51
